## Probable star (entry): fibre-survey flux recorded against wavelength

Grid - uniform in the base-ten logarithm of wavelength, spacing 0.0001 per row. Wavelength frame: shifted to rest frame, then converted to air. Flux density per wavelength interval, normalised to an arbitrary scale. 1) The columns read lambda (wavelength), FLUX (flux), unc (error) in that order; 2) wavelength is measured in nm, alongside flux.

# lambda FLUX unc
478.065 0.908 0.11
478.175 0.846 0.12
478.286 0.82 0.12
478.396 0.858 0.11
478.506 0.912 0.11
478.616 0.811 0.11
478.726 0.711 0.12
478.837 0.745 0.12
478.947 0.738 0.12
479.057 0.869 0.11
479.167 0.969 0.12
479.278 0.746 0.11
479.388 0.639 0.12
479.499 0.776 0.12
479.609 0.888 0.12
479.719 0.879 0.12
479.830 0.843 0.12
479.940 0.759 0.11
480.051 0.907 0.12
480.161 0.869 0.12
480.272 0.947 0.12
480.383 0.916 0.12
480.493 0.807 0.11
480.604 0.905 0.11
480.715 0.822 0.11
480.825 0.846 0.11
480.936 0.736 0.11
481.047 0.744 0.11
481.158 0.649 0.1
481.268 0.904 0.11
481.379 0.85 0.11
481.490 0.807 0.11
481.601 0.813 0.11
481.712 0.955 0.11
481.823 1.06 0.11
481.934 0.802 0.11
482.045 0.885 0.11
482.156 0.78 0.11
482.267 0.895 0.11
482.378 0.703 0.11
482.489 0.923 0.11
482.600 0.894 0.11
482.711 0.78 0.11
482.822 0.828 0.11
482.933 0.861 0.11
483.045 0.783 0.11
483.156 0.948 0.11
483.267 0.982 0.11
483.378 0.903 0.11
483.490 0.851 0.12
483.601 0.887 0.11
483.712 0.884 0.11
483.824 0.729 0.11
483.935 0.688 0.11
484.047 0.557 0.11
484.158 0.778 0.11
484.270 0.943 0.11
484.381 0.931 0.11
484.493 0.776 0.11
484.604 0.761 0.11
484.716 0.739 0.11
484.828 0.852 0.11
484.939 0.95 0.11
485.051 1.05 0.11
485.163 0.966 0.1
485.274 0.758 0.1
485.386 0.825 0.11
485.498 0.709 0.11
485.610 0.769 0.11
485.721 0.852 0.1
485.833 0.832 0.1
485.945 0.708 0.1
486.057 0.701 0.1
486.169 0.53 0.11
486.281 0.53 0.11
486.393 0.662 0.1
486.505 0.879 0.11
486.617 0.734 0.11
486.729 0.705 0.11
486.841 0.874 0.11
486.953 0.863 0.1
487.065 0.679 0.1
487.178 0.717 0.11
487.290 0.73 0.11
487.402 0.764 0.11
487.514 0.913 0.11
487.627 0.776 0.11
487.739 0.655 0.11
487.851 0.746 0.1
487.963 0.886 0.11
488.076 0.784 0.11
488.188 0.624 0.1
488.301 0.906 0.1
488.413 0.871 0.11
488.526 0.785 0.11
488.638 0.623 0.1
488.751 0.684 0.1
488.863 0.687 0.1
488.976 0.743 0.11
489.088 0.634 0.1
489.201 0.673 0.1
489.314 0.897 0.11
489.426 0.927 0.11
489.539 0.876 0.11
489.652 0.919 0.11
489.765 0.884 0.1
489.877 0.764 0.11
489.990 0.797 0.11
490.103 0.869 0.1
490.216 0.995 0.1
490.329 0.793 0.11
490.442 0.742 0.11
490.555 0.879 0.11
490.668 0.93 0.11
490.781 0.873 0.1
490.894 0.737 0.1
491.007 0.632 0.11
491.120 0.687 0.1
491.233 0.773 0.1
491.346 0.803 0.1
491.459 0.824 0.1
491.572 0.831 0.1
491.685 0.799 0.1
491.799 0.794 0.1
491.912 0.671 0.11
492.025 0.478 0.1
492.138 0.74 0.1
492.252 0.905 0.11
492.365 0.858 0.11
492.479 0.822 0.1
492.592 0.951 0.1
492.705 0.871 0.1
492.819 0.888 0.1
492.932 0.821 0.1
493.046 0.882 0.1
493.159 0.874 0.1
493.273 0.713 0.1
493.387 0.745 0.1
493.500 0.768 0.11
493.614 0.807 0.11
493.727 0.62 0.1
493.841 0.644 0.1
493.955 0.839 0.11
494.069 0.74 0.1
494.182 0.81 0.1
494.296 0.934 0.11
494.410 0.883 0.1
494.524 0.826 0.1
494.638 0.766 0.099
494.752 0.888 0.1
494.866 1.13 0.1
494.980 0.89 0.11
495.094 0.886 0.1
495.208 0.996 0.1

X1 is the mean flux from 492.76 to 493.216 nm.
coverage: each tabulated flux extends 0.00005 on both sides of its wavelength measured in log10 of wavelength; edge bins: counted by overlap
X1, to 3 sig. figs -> 0.866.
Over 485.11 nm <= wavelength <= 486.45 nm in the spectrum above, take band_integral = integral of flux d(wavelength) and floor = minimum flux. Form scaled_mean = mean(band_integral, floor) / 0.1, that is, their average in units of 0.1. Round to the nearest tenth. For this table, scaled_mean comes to 7.6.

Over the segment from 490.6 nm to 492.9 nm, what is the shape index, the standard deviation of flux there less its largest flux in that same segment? -0.84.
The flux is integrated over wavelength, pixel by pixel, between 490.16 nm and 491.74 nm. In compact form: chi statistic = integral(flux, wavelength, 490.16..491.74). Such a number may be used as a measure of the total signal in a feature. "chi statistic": 1.28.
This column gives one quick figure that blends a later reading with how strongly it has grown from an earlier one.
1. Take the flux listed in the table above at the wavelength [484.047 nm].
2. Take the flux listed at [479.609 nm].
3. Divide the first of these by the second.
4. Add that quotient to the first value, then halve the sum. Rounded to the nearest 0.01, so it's 0.59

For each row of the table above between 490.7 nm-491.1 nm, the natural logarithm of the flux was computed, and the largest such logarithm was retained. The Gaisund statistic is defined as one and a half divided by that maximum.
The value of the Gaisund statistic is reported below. -11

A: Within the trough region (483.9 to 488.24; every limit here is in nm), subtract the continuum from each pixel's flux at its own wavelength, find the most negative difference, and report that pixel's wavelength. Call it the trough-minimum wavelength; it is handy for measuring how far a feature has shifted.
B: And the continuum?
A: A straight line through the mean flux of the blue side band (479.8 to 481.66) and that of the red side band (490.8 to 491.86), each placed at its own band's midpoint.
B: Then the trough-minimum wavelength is 486.169 nm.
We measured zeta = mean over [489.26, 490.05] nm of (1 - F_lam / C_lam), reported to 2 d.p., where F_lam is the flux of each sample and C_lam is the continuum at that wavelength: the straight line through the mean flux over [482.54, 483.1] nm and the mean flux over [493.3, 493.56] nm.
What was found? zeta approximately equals -0.11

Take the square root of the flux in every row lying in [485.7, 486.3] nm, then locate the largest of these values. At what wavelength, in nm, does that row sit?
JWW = 485.721 nm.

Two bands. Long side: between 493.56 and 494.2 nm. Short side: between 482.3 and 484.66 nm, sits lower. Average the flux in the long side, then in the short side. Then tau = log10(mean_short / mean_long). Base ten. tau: 0.05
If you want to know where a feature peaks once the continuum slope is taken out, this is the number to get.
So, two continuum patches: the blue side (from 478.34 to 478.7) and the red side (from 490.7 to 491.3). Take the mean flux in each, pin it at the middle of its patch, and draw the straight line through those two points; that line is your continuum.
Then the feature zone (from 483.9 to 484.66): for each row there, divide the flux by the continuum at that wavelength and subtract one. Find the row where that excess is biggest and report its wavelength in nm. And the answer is 484.270 nm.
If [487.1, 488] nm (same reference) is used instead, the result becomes 487.514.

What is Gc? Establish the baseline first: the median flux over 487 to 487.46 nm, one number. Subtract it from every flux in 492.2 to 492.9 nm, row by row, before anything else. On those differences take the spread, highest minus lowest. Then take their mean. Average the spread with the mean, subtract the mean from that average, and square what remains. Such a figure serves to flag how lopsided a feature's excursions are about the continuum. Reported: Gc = 0.0002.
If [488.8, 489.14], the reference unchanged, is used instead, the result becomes 0.0052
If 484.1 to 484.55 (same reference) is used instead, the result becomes 0.0003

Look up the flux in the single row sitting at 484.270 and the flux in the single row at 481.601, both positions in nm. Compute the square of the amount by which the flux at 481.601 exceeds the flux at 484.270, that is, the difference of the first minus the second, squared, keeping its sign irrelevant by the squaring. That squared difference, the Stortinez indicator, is 0.017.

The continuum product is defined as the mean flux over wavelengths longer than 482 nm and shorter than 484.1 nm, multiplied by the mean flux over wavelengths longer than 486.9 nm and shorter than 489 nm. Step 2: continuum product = 0.630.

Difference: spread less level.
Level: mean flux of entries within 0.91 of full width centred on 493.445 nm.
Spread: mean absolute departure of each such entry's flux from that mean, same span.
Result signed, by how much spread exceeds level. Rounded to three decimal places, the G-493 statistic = -0.681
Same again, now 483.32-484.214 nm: -0.688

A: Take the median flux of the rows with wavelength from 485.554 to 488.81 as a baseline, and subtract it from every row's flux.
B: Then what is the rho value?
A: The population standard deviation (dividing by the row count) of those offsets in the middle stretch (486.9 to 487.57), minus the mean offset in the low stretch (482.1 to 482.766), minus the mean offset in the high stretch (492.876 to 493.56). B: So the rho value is -0.05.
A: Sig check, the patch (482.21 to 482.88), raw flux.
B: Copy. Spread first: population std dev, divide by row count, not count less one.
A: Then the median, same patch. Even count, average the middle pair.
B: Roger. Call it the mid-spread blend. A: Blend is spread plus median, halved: 0.47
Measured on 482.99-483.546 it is 0.49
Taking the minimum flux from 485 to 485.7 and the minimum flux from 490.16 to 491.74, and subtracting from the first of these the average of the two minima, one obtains 0.04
